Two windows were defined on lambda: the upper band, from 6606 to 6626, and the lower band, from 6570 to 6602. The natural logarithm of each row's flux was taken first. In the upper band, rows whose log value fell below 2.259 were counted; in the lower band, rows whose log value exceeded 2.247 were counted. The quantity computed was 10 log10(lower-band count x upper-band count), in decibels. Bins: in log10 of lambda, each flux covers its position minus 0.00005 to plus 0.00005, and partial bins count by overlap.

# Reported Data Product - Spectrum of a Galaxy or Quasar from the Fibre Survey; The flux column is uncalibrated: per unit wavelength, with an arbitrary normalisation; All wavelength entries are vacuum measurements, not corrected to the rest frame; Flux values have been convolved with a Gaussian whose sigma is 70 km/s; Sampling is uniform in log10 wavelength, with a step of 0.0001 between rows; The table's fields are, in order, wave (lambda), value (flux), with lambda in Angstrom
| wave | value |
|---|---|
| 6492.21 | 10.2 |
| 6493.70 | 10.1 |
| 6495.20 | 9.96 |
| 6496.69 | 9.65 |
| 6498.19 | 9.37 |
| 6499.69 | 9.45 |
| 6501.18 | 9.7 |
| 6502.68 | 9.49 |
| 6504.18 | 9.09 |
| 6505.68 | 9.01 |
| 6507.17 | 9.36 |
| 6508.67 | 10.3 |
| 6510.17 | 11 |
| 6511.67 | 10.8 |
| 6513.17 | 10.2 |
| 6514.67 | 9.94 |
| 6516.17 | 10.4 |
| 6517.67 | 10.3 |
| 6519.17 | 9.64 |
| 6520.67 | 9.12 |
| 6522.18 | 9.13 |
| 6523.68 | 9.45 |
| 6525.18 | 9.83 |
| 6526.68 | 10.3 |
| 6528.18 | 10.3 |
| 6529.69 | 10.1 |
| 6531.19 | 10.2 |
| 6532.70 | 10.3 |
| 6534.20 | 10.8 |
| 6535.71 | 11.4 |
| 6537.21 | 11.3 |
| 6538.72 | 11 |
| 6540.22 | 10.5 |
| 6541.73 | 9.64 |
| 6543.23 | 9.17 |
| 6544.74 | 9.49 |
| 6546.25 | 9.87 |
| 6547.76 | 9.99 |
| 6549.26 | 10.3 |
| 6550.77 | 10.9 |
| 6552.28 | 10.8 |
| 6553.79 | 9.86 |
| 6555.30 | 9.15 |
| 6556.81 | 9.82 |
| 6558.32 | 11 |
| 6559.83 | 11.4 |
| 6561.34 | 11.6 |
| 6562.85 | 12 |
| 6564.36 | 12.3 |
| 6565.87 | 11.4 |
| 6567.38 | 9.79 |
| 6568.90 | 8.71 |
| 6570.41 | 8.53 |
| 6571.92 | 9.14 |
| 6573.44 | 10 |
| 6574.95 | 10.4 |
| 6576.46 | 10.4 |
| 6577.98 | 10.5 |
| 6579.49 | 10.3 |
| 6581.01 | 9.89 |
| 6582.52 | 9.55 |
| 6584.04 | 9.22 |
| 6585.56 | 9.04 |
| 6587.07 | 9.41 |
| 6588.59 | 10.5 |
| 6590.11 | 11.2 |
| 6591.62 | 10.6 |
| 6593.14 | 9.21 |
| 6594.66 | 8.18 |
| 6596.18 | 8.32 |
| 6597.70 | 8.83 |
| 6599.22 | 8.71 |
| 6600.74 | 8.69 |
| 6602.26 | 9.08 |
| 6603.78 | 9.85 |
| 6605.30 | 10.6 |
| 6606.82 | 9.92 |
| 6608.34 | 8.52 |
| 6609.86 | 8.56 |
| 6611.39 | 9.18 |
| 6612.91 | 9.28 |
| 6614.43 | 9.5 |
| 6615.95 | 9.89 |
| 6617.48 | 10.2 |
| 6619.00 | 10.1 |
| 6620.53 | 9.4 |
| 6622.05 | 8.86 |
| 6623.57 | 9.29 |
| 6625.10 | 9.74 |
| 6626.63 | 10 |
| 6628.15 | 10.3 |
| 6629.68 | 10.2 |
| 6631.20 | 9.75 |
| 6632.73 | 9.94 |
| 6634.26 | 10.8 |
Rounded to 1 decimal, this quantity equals 19.0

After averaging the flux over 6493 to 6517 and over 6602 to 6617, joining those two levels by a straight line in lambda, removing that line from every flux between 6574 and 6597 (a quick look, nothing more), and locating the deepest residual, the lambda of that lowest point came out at 6594.66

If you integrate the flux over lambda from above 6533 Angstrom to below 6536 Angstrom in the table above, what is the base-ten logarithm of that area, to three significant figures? 1.52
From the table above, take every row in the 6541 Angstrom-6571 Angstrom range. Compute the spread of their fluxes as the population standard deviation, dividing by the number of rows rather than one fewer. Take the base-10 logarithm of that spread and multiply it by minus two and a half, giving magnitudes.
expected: -0.1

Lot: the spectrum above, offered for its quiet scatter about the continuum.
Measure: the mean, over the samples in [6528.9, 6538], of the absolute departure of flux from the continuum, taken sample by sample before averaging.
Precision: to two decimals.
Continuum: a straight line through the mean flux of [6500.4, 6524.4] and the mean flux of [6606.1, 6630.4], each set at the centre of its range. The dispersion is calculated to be 0.92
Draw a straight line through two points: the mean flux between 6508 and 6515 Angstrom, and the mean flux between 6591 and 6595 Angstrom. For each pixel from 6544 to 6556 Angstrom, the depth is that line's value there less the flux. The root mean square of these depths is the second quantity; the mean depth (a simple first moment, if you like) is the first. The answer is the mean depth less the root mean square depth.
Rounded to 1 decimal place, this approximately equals -0.7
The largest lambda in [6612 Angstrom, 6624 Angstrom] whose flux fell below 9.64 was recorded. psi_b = 6623.57 Angstrom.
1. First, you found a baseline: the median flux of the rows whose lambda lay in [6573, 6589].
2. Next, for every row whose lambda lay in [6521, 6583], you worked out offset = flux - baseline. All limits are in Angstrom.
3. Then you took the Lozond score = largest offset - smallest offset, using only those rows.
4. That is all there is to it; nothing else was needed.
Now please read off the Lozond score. 3.8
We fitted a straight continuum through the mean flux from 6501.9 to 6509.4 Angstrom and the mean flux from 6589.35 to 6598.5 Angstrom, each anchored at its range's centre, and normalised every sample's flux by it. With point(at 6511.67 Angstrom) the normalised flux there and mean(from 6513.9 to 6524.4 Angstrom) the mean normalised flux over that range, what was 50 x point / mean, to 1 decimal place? 55.6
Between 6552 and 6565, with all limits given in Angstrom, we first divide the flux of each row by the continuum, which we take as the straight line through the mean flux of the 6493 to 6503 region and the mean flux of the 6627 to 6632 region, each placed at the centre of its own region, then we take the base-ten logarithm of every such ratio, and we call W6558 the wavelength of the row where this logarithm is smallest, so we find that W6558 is 6555.30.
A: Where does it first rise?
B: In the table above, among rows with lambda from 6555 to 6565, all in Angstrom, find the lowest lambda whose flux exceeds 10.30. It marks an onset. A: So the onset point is 6558.32 Angstrom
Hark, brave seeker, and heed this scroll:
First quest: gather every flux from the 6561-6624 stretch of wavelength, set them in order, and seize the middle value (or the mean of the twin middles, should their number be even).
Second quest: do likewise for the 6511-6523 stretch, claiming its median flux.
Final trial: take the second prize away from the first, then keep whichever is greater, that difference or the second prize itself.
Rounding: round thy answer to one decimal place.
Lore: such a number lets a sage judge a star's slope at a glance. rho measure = 10.1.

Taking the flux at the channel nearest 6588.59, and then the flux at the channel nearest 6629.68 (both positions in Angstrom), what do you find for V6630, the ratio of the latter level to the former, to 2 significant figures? 0.97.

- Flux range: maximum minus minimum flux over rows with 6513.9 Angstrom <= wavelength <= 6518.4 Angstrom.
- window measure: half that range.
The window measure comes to 0.2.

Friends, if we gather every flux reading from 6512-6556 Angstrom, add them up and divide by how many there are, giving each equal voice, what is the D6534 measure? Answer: 10.1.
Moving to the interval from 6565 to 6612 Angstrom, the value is 9.6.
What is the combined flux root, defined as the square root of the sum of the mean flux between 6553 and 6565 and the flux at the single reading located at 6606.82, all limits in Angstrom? 4.56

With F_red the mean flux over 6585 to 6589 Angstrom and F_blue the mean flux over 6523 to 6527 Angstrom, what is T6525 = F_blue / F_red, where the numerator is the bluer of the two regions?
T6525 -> 1.02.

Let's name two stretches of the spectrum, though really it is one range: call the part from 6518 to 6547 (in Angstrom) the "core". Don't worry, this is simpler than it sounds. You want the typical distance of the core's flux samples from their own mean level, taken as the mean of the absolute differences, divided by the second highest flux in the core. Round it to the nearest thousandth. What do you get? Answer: 0.050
